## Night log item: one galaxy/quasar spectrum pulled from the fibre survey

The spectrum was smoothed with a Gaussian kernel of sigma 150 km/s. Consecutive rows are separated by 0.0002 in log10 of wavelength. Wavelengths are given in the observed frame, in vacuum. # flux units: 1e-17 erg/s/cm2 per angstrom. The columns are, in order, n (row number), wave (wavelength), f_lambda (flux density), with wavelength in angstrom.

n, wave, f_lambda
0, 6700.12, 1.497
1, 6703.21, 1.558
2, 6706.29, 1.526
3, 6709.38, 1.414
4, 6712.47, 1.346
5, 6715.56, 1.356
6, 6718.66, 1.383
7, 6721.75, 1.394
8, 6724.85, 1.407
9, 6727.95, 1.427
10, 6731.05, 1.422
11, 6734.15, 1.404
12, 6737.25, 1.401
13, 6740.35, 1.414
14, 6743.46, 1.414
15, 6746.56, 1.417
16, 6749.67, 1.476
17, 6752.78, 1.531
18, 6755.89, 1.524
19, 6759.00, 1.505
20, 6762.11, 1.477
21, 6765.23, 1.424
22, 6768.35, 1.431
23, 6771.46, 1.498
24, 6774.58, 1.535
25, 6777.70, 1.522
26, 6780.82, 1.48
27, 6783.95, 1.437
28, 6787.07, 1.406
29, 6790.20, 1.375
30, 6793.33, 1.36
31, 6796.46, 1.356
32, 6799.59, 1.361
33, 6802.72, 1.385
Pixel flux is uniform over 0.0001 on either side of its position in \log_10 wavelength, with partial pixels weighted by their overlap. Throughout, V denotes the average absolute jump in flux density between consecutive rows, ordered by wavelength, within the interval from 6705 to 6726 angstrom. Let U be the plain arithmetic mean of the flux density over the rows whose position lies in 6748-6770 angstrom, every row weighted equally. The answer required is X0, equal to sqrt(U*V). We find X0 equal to 0.24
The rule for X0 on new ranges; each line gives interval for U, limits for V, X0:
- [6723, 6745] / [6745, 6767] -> 0.23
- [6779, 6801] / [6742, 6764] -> 0.20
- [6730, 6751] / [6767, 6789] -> 0.23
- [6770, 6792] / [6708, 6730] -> 0.19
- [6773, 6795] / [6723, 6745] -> 0.12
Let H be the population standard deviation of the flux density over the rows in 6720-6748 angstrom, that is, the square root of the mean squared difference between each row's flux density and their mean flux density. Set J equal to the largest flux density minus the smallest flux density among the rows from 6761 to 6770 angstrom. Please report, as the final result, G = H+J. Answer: 0.06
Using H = 0.01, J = 0.053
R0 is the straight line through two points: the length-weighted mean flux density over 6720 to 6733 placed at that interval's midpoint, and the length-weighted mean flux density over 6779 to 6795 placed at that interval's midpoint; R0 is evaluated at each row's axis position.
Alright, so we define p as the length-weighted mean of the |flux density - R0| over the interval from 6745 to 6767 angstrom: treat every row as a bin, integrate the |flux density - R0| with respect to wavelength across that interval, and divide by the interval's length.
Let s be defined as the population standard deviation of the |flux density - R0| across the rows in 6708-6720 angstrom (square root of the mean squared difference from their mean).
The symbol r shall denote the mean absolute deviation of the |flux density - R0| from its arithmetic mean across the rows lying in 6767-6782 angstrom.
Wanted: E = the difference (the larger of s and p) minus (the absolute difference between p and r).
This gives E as 0.030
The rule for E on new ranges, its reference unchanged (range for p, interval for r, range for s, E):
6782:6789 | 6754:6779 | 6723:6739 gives 0.005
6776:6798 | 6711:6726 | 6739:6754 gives 0.021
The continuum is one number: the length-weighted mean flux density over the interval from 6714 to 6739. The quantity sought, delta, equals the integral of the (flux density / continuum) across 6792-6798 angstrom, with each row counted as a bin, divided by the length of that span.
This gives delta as 0.97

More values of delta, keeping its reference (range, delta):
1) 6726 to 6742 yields 1.01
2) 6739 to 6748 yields 1.01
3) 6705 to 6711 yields 1.05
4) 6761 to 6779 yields 1.06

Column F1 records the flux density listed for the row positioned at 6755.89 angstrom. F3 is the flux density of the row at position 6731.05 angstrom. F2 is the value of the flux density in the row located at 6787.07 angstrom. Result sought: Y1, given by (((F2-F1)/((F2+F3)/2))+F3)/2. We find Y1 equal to 0.67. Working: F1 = 1.524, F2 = 1.406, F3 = 1.422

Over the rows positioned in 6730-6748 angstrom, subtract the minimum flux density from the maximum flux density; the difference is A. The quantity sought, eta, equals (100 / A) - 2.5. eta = 4759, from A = 0.021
